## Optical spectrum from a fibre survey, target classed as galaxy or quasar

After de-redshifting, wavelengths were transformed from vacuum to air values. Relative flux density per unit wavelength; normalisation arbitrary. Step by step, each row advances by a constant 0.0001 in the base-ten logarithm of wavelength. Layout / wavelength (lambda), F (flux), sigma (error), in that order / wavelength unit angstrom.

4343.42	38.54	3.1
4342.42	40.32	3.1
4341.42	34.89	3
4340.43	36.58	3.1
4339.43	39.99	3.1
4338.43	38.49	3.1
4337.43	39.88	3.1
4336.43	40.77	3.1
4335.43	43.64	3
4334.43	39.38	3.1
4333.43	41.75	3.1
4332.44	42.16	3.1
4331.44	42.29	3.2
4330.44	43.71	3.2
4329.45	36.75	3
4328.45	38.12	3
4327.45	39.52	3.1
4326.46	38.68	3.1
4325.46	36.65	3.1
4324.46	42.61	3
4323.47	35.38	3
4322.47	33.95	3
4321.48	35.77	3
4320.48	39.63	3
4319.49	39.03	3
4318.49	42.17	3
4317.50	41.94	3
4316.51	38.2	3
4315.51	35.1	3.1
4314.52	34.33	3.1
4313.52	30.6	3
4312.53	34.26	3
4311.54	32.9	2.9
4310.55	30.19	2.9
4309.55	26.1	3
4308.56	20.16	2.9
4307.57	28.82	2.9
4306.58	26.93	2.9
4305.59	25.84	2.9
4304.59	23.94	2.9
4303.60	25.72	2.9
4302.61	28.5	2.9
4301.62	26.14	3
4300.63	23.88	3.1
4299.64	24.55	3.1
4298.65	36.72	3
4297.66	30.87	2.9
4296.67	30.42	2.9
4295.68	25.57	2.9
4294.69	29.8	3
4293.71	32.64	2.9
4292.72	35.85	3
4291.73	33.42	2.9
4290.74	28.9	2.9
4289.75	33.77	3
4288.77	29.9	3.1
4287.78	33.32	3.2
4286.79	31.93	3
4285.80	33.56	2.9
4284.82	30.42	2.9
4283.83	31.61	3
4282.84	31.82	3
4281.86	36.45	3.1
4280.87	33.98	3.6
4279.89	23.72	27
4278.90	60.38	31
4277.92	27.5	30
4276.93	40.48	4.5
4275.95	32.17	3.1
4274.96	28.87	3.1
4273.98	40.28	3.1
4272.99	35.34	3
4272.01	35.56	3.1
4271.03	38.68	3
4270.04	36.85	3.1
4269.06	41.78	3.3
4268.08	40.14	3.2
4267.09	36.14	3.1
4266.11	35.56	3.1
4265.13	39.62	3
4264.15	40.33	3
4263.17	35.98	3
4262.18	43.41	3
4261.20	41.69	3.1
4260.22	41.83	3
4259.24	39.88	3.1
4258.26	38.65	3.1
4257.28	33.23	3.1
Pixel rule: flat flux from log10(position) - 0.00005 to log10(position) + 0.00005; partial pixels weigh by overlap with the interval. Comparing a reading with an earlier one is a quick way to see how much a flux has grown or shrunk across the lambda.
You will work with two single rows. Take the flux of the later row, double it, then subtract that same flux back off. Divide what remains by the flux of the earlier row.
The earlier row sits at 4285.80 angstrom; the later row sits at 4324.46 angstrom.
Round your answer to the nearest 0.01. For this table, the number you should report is 1.27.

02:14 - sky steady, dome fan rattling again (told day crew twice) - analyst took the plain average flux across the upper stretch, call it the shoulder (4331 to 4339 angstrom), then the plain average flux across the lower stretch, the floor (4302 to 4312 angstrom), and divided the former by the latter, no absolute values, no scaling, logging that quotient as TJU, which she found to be 1.5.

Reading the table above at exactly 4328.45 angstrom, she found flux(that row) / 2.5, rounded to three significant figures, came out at 15.2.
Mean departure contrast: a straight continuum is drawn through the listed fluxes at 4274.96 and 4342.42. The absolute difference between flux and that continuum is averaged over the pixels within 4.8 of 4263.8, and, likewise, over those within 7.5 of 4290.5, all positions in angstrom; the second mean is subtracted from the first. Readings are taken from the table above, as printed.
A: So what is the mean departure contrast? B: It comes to 10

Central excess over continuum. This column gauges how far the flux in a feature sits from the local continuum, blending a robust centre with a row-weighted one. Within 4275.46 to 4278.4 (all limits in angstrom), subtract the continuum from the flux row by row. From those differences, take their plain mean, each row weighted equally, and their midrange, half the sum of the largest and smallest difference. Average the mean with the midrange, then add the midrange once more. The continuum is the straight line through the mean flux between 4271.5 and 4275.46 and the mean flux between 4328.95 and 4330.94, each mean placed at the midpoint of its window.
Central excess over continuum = -3.1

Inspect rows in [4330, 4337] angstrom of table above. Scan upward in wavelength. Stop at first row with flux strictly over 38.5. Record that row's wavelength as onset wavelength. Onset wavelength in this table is 4330.44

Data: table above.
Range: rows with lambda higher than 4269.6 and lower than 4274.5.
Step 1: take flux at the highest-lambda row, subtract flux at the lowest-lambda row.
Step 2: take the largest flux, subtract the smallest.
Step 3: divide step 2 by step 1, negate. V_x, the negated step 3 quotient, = -1.4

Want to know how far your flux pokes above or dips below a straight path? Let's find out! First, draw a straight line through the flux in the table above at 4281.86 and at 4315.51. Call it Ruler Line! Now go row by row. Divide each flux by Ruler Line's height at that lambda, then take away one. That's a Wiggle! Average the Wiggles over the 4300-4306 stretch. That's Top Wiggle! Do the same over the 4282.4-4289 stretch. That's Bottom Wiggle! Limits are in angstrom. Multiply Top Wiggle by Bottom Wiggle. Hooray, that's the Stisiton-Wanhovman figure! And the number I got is 0.03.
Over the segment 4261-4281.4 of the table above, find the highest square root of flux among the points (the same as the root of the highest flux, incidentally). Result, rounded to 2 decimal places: 7.77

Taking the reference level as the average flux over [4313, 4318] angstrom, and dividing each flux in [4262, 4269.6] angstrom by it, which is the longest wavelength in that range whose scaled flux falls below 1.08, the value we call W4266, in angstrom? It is 4267.09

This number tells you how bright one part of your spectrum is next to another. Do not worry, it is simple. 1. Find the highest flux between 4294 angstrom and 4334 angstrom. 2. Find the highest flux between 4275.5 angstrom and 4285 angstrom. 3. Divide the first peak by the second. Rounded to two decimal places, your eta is 0.72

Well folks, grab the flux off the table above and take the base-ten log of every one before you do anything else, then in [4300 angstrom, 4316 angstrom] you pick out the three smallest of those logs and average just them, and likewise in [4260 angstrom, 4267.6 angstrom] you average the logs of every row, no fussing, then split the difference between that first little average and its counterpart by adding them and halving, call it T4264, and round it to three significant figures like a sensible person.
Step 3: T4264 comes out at 1.47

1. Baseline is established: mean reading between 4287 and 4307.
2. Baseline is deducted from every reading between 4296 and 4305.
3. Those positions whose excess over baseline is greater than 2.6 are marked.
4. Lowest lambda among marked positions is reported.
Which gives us 4298.65 angstrom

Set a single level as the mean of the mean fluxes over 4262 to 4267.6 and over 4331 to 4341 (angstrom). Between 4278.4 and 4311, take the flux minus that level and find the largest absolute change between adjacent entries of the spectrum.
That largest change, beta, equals 37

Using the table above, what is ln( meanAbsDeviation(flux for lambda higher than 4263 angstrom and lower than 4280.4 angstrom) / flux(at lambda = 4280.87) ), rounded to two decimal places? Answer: -1.93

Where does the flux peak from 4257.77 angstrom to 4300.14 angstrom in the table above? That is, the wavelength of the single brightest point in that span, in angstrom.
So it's 4278.90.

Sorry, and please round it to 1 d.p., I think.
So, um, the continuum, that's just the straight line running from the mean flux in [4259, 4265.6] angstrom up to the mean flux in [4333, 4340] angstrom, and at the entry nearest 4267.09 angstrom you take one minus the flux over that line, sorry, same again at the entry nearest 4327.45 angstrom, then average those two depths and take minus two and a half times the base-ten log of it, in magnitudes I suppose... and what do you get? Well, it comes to 3.0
